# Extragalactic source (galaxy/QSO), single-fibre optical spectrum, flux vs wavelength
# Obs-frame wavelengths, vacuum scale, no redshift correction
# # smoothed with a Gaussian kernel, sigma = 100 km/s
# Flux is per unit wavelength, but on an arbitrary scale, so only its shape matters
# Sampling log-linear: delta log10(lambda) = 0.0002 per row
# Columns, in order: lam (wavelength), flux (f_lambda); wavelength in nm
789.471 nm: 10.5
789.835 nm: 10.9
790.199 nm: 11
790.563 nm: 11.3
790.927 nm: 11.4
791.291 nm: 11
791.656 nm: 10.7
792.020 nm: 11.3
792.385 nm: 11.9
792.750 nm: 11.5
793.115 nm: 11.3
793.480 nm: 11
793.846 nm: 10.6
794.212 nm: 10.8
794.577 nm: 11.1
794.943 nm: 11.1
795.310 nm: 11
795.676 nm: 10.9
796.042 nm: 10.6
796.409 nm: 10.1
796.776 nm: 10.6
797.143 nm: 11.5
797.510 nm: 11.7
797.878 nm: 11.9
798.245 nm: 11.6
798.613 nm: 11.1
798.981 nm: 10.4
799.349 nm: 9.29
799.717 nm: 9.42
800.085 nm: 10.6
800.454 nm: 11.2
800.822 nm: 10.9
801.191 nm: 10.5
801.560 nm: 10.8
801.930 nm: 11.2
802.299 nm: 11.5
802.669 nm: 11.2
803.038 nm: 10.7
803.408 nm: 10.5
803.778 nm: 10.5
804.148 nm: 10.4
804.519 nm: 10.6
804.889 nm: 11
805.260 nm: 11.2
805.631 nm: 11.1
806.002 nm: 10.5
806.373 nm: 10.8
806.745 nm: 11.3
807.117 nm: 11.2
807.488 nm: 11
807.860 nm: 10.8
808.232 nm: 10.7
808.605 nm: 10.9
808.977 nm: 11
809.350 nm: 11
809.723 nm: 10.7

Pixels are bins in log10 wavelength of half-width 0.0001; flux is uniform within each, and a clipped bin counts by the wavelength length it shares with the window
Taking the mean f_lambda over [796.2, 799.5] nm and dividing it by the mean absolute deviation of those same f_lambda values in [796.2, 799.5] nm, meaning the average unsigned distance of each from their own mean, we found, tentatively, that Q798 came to 15.1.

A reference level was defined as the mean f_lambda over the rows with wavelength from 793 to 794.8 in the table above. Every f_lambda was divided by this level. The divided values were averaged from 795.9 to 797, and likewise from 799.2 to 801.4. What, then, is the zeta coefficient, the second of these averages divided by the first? 0.989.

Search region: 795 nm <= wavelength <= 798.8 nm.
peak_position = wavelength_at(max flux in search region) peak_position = 797.878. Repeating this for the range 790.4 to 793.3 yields 792.385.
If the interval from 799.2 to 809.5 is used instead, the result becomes 802.299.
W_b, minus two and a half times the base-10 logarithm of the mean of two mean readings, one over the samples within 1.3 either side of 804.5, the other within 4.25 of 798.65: -2.585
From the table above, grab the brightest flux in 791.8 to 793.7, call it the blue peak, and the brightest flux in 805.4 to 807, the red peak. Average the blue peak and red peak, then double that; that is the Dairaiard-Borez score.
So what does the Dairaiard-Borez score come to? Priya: 23.2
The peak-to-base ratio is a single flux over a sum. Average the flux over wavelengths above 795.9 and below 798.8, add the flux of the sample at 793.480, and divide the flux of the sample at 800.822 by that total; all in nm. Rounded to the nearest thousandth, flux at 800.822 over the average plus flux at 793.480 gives 0.492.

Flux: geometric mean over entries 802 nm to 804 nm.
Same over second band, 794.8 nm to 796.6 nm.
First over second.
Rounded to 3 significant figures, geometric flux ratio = 1.01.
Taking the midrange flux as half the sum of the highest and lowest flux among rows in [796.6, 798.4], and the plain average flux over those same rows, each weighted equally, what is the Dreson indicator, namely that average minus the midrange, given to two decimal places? 0.21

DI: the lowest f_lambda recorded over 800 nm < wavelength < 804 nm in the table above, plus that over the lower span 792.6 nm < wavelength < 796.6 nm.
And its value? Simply 20.6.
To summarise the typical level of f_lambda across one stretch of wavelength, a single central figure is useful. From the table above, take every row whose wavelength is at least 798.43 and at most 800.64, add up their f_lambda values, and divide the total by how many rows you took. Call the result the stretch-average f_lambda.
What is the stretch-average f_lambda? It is 10.3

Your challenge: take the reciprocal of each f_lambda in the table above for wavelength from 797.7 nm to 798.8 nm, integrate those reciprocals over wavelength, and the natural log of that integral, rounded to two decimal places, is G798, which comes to -2.35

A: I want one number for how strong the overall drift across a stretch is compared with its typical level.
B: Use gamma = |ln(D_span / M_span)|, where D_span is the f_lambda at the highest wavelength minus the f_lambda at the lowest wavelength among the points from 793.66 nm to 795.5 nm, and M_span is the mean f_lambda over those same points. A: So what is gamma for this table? 3.3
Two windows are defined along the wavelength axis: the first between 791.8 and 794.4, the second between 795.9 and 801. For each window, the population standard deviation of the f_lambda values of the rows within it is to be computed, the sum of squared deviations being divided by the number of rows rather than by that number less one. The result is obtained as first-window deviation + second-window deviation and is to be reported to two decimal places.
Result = 1.18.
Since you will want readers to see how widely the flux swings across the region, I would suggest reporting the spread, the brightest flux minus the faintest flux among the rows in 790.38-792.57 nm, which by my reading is 1.2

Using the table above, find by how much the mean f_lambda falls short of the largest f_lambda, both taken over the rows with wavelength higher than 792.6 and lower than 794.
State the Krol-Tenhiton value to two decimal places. 0.40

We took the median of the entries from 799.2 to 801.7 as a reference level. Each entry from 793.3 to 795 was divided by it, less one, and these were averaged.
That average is 0.03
